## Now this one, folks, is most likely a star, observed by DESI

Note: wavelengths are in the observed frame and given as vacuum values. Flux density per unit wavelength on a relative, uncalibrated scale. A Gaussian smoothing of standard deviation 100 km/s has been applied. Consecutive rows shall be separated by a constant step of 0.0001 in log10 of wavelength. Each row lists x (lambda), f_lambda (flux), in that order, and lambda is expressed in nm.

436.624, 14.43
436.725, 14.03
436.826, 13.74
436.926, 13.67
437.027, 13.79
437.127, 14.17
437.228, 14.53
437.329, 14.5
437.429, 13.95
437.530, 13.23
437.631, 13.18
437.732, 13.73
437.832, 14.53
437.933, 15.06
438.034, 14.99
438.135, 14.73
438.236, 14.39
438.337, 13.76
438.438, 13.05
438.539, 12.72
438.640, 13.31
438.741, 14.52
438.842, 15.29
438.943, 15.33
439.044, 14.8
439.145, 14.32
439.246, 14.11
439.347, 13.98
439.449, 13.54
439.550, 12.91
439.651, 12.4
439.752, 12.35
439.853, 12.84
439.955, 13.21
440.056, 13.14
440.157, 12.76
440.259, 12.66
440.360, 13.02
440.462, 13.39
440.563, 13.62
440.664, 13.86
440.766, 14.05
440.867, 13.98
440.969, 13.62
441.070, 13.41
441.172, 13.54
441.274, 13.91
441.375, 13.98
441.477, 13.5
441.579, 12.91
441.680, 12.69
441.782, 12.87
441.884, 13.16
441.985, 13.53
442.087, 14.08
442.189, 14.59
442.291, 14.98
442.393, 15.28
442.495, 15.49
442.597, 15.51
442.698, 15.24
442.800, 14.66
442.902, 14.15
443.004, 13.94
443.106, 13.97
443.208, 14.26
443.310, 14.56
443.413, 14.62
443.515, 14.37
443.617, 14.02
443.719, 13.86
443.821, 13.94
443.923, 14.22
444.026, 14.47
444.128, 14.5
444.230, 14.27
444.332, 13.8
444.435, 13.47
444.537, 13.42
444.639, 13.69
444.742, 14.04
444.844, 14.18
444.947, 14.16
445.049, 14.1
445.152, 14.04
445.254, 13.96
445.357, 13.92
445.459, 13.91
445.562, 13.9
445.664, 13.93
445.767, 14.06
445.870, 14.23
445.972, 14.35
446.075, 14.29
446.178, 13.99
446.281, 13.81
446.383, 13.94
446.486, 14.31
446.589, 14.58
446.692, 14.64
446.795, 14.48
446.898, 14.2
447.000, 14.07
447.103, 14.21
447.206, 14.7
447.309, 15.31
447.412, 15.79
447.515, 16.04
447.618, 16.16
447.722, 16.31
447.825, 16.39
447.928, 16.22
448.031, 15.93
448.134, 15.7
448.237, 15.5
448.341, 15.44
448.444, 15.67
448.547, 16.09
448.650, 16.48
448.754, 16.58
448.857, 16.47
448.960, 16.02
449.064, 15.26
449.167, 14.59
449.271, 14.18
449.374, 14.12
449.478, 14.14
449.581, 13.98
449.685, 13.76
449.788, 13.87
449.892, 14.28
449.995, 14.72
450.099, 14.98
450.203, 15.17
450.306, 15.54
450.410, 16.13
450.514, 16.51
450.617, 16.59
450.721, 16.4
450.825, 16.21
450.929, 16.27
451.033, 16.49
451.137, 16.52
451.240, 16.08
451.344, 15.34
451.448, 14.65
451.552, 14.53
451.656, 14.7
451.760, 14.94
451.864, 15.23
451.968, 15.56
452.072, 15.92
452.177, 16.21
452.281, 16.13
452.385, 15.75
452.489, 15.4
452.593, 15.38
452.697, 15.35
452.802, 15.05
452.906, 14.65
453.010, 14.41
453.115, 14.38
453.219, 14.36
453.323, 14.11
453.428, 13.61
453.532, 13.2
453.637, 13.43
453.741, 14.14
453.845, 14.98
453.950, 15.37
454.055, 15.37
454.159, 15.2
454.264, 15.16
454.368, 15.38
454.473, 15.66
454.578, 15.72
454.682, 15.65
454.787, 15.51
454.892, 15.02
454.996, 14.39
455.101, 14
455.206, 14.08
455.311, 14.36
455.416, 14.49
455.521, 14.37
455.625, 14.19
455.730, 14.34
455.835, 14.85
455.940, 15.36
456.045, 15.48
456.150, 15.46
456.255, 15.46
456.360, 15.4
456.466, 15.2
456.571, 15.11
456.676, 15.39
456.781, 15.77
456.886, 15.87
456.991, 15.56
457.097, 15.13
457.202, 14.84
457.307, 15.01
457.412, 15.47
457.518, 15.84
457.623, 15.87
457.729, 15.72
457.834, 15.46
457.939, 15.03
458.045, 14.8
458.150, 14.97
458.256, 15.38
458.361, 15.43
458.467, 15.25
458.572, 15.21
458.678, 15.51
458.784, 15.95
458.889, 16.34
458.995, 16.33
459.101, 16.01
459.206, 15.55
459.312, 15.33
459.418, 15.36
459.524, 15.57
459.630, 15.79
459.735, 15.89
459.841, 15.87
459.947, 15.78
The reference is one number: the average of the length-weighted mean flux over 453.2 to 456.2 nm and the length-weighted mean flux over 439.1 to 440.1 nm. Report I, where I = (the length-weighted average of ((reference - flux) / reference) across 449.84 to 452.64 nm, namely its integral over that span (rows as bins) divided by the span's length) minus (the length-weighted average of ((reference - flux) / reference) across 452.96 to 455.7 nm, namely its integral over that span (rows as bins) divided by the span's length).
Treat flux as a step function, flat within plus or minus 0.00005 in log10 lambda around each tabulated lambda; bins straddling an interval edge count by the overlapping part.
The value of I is -0.07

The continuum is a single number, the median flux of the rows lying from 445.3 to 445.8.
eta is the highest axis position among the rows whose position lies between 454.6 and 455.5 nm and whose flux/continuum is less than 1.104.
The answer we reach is 455.416 nm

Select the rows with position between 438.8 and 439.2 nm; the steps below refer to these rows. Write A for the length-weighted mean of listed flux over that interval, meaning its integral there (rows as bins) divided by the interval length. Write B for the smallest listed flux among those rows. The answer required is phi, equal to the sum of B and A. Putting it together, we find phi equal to 29.3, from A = 14.9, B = 14.32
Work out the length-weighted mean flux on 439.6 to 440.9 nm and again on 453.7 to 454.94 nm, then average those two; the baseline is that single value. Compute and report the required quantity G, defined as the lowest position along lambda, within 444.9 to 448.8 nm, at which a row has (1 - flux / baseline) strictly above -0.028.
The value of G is 444.947 nm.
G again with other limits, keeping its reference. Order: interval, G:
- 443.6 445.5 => 443.617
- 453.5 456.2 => 453.532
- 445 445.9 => 445.049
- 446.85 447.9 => 446.898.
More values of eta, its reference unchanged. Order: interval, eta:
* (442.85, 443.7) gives 443.617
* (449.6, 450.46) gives 450.203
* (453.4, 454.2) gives 454.159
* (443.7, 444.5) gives 444.435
